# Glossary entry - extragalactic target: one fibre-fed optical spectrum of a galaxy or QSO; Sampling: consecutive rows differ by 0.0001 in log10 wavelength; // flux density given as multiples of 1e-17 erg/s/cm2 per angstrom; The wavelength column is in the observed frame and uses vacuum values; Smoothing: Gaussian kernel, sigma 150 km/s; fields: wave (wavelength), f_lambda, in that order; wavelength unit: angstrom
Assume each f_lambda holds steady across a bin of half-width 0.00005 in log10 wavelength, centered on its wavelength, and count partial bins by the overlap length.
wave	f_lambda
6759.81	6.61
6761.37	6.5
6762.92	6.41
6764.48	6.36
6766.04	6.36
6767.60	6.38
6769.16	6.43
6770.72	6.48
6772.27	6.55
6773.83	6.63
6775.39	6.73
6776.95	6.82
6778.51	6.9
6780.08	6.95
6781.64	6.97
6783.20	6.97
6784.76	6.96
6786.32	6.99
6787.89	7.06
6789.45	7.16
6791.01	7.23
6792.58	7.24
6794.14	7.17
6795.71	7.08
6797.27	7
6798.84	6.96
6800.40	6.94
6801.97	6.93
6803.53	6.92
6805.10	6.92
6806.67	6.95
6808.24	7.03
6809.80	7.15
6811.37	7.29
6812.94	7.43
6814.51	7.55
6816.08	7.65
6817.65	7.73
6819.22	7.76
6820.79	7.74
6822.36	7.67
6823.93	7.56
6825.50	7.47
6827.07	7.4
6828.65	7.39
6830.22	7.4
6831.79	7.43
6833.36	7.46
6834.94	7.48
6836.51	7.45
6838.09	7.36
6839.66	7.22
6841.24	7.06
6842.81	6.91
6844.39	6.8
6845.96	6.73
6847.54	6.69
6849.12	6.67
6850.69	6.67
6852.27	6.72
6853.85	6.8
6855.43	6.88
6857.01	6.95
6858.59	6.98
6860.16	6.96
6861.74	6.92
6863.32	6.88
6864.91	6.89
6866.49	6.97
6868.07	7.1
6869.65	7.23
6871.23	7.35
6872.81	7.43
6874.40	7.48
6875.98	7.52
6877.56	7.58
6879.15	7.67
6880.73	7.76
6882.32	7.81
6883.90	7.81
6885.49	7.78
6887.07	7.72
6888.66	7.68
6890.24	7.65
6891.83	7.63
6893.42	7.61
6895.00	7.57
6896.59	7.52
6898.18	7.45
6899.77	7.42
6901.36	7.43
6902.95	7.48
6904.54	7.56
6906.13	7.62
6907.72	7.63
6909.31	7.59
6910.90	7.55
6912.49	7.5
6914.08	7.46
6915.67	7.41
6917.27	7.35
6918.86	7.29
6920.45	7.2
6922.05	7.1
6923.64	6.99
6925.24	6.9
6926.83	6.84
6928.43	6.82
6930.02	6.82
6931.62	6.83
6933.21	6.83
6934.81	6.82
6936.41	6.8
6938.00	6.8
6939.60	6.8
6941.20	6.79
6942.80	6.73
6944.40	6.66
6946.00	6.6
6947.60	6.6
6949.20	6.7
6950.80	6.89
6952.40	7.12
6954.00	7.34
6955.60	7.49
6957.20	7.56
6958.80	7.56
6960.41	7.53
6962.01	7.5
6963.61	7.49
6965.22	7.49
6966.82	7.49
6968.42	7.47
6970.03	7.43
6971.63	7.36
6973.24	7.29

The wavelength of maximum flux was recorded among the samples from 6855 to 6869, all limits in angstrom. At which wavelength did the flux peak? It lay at 6868.07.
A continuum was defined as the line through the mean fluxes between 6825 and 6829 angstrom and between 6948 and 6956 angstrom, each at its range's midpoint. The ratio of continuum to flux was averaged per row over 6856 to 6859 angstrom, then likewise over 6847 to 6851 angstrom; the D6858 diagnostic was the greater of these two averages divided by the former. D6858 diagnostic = 1.05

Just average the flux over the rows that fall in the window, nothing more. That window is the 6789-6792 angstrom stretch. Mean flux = 7.20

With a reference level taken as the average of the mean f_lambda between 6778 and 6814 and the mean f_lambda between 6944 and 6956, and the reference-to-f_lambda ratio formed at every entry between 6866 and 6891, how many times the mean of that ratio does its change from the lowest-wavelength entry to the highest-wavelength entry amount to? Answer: -0.10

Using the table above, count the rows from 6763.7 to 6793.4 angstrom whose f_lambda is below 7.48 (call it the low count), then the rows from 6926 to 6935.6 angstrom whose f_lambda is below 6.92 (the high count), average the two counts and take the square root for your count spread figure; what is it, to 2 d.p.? 3.54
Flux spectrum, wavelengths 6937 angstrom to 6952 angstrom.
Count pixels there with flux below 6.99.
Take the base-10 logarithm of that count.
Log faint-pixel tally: 0.95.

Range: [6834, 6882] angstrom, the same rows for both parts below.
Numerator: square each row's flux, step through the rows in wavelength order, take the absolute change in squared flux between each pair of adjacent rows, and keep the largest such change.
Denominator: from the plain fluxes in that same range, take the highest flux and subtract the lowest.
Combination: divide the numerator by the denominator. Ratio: 2.1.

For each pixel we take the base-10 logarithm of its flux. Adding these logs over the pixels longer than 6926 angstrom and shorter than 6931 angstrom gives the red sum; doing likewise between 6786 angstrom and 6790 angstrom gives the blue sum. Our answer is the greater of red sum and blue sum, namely 2.55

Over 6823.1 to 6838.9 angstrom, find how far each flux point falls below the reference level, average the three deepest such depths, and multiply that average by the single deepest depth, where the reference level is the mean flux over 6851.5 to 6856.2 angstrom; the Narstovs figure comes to 0.33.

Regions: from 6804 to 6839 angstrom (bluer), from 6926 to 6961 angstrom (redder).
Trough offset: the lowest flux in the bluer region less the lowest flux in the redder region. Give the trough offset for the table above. 0.32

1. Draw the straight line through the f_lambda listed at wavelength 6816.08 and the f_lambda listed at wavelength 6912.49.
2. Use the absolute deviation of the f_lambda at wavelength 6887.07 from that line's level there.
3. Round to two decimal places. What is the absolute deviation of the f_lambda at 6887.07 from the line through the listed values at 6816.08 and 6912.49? 0.18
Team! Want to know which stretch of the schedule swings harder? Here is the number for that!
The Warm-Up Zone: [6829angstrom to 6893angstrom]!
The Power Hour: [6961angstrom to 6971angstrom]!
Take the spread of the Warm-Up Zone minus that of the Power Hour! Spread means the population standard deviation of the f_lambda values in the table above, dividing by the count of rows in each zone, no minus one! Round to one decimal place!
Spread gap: 0.3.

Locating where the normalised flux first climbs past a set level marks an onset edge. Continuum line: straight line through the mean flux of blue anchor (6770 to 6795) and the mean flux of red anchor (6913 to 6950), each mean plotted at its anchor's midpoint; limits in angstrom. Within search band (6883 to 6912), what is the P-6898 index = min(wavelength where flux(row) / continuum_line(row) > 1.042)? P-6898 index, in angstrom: 6883.90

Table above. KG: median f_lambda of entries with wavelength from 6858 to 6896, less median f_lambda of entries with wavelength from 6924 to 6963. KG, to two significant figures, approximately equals 0.72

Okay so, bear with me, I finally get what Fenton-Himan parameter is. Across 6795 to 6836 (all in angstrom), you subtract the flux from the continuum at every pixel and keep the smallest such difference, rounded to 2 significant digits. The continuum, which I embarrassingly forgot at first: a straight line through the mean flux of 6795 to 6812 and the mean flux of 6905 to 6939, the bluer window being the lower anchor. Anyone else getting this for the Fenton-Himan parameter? -0.73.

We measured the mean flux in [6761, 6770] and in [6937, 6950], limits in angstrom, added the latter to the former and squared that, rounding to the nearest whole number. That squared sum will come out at 172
